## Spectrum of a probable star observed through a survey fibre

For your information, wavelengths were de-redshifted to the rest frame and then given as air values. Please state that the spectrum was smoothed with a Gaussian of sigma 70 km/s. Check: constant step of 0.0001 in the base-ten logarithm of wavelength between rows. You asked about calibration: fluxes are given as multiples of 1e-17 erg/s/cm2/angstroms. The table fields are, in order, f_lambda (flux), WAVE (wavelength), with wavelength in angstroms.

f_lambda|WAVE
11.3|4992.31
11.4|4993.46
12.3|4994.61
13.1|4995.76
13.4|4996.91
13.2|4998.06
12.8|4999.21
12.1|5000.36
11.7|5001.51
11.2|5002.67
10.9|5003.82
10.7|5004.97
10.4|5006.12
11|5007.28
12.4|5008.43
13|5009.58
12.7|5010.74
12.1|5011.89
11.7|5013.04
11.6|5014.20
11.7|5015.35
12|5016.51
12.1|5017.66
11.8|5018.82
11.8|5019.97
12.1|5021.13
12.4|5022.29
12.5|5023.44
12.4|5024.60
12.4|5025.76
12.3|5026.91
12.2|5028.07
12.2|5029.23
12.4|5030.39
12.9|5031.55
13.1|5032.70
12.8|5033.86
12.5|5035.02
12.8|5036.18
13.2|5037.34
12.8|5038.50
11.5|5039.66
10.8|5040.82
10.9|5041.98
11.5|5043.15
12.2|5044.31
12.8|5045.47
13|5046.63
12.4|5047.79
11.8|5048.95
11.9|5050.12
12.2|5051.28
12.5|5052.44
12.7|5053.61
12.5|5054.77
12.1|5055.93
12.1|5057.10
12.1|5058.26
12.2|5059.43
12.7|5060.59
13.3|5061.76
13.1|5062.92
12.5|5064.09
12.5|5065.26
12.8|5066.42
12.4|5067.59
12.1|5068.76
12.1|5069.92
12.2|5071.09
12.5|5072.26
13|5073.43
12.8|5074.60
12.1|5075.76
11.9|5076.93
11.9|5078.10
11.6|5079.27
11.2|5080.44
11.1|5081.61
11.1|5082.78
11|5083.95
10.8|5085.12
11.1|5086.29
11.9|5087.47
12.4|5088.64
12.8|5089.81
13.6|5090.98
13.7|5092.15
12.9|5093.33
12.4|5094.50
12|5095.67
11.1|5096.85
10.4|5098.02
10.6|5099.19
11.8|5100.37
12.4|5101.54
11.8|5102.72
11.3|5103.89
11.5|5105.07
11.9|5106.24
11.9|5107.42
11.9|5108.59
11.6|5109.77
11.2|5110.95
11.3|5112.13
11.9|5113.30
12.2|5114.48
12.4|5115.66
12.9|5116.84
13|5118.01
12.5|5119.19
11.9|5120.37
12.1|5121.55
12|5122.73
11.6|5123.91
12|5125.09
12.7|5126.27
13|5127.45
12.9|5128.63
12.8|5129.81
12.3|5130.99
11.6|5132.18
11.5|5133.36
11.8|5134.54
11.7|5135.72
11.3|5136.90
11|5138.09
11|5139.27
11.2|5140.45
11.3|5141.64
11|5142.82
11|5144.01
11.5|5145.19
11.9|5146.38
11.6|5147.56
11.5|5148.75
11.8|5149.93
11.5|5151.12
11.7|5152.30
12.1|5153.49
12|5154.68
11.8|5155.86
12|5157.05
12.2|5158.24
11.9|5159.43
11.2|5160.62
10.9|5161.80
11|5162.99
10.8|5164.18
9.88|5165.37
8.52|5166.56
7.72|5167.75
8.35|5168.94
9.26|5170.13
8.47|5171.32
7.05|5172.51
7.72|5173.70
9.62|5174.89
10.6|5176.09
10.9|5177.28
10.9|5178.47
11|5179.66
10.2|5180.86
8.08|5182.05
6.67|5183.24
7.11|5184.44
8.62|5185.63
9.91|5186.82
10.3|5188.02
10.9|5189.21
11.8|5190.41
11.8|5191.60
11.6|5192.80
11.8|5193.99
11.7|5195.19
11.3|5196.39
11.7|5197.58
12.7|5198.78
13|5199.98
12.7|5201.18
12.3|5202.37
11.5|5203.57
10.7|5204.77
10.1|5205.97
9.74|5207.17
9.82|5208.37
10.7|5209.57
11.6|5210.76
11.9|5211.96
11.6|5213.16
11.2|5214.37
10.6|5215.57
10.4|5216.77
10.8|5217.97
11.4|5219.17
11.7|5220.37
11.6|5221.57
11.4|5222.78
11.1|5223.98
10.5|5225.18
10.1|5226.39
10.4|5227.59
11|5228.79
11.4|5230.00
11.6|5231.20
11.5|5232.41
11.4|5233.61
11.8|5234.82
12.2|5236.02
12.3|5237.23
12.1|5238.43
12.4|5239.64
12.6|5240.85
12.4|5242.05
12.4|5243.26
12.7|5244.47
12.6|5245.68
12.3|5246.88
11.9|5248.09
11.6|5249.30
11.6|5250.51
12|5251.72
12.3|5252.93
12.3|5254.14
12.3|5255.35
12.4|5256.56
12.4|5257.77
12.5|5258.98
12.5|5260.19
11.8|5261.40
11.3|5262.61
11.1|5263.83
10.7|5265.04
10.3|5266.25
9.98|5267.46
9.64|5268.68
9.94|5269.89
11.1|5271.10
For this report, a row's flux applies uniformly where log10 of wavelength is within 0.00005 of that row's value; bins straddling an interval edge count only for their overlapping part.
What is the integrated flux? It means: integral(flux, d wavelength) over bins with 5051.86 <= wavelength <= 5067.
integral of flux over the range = 190.0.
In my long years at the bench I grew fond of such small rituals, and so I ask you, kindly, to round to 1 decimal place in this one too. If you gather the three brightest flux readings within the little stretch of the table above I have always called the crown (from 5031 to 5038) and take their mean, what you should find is 13.1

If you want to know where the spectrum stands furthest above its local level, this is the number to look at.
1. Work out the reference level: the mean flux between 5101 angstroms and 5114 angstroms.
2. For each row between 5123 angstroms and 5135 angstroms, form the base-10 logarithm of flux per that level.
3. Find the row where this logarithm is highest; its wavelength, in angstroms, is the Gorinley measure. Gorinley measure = 5127.45 angstroms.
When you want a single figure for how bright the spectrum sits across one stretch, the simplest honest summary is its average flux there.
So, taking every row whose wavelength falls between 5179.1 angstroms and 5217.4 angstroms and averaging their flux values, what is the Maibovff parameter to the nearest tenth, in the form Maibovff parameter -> 10.8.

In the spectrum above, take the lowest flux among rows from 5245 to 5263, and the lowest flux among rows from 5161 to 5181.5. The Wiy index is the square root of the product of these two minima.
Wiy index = 8.9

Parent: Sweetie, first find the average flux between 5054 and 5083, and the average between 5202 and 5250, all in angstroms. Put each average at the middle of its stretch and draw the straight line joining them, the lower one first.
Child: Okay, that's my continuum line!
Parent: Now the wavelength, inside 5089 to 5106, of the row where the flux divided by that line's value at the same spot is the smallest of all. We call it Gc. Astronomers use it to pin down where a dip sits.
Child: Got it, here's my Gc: 5098.02 angstroms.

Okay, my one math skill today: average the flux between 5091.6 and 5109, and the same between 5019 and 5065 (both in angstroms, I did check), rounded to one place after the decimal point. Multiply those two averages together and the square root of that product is 12.1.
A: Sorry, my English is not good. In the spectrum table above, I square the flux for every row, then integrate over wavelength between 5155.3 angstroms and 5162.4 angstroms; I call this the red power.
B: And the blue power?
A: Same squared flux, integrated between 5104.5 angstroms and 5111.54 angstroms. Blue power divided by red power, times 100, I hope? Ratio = 99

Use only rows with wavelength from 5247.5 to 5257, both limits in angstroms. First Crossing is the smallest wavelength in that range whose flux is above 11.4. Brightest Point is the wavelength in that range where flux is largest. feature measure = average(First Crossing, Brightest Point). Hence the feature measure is 5252.3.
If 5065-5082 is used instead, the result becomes 5069.3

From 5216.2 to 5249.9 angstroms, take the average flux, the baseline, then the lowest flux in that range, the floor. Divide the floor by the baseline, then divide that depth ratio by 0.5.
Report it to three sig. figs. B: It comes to 1.74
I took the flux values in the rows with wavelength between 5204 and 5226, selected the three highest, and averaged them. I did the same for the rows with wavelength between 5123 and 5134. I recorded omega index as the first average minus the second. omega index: -1.2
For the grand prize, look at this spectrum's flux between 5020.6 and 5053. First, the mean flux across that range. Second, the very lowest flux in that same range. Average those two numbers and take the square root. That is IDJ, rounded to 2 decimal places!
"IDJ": 3.40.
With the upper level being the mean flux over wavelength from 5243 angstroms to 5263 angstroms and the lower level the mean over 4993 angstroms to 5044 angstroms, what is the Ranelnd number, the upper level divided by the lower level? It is 1.01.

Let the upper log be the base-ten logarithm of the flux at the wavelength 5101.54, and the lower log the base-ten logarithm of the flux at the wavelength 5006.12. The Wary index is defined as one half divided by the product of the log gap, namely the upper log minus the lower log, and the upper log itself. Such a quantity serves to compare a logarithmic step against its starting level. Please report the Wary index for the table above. 6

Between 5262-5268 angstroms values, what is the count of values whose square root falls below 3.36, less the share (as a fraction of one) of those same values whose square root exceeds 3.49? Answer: 4.0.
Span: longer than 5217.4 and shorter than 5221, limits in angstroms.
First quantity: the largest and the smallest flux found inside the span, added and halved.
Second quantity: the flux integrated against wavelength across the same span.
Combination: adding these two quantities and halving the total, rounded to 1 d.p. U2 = 26.0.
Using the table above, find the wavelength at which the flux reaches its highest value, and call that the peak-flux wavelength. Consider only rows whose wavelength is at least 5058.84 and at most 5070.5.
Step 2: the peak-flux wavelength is 5061.76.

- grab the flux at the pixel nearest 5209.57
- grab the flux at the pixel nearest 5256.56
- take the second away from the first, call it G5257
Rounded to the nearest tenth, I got -1.7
